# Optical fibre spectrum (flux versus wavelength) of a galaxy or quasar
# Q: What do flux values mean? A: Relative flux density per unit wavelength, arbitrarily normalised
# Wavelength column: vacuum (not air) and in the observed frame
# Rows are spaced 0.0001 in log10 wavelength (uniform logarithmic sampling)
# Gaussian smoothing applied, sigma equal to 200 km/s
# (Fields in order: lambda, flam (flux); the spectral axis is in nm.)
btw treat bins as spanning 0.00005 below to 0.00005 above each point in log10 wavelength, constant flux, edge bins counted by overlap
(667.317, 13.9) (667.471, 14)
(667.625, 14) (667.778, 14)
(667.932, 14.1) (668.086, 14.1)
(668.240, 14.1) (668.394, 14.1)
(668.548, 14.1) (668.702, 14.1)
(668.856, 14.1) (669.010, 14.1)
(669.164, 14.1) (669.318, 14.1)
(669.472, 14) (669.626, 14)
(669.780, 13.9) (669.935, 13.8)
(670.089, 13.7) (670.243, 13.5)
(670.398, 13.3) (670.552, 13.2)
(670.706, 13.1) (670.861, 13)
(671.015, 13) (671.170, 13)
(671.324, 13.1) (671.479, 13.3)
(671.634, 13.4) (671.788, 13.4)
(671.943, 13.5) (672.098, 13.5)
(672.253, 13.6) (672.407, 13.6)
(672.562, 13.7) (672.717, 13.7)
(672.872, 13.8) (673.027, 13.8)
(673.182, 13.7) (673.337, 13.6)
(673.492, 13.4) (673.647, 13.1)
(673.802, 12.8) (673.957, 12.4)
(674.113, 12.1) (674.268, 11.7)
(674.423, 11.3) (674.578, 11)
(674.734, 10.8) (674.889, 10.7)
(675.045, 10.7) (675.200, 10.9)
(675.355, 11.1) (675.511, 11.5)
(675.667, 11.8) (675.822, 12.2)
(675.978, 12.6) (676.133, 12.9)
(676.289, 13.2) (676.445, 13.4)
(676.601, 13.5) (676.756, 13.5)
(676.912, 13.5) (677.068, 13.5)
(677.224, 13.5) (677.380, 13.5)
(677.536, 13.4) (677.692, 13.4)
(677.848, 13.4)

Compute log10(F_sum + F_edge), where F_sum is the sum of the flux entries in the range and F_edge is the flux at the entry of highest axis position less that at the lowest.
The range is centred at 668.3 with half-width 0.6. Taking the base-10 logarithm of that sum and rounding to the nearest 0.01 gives 2.05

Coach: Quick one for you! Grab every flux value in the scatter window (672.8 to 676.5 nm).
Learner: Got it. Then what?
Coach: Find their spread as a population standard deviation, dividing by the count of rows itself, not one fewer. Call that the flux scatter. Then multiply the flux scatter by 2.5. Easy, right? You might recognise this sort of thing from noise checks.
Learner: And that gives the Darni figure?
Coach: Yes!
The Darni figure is 2.7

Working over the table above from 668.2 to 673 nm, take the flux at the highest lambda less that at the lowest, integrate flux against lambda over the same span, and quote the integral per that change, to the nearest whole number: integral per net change -218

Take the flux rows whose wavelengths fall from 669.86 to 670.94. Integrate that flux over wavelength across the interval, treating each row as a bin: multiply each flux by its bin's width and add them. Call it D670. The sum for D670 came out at 14.45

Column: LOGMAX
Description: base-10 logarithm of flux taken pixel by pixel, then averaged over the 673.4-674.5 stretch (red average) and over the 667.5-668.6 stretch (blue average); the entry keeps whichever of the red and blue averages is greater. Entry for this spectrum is 1.148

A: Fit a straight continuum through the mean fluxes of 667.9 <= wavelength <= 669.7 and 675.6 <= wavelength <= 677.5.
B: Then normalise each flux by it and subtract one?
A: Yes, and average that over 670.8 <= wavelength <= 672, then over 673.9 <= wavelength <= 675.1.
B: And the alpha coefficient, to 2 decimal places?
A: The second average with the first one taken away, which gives -0.11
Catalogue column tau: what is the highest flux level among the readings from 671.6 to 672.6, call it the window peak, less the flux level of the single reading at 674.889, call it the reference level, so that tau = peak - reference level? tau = 3.0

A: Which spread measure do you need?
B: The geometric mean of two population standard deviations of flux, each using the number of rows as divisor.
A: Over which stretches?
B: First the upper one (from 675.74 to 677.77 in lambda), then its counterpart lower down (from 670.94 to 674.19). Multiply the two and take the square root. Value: 0.42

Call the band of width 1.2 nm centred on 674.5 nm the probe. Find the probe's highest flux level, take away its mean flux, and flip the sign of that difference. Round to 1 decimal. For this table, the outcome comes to -1.1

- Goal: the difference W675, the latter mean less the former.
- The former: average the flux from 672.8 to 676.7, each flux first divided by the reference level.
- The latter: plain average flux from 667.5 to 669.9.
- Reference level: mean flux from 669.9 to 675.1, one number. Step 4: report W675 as 13.1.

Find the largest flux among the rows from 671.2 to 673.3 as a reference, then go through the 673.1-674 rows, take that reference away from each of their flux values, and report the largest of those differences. -0.10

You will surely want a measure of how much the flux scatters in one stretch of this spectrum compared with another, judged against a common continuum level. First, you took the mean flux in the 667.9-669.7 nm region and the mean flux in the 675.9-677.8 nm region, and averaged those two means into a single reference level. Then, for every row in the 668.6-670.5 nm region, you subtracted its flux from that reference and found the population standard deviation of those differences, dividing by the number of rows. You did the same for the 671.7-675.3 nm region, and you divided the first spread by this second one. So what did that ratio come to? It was 0.2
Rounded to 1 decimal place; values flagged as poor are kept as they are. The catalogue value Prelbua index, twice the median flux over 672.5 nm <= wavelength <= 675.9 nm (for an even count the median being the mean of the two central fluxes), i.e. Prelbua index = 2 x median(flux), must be 24.3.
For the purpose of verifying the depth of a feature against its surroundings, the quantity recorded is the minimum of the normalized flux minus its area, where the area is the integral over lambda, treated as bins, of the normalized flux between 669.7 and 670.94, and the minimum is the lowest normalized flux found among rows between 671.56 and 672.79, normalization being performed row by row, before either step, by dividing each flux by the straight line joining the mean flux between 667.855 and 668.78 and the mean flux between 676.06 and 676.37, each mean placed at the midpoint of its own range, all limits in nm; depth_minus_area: -0.22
